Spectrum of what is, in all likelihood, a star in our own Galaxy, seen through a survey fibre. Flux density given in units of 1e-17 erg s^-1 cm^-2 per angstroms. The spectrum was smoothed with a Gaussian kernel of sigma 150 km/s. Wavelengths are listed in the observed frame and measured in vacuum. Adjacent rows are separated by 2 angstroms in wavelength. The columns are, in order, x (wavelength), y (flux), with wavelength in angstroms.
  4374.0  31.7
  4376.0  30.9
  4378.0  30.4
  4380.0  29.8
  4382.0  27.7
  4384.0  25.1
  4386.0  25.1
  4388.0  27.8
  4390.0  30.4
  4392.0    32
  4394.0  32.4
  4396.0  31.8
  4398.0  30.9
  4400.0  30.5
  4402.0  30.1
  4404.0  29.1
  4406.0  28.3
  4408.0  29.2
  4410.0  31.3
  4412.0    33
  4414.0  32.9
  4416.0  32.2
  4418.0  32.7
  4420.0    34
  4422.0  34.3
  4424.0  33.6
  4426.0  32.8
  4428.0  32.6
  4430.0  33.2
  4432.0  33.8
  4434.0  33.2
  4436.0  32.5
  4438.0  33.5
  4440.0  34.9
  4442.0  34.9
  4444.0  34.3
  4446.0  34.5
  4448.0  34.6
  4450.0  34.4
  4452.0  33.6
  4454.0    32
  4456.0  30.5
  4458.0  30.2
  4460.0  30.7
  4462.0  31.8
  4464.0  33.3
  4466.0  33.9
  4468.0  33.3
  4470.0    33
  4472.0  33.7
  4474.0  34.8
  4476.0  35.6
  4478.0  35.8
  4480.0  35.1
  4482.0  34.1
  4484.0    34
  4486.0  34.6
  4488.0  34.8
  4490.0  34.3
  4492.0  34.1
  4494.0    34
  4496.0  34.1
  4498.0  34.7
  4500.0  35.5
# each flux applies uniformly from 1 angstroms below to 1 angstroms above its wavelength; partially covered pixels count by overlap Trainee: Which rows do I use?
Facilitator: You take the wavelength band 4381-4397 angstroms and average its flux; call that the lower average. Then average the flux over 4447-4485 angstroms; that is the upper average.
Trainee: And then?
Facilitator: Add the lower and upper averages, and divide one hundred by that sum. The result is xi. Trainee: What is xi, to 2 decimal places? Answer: 1.60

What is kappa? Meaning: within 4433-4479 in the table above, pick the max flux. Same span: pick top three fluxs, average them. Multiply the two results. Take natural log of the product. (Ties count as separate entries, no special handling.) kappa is 7.15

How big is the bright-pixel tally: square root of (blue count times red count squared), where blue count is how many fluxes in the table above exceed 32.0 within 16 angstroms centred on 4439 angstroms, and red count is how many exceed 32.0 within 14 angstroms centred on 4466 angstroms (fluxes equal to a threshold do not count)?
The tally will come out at 14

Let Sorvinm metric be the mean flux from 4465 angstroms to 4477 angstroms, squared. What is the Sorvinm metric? 1159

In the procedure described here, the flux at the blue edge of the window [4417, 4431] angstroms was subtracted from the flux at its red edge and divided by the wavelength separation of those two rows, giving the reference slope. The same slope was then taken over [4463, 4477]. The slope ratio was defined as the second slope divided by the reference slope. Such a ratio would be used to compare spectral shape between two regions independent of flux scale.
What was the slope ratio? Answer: 4.6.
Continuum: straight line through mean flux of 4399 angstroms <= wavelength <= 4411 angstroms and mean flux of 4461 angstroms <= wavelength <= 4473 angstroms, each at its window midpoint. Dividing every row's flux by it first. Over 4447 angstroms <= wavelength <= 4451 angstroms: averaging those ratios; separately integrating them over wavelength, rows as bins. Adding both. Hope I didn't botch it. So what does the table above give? 5.36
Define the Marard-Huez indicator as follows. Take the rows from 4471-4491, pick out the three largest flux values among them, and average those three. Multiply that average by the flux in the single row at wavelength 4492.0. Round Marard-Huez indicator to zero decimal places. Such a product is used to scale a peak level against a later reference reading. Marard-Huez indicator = 1211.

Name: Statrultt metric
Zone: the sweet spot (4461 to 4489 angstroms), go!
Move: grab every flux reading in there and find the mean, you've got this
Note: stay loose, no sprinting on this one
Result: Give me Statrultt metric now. 34.1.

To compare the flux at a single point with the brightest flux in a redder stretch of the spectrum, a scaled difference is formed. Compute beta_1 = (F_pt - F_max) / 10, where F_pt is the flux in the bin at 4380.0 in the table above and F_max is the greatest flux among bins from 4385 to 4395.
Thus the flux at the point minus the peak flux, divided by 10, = -0.26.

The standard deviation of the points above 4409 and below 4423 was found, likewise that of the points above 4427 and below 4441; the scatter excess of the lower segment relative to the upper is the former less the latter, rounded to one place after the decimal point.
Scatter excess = 0.2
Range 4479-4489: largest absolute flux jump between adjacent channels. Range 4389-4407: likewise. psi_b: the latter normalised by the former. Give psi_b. 1.6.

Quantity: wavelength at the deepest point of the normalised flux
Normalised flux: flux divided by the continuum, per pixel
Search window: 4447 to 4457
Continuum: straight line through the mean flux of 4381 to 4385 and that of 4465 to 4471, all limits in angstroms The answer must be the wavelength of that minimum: 4456.0 angstroms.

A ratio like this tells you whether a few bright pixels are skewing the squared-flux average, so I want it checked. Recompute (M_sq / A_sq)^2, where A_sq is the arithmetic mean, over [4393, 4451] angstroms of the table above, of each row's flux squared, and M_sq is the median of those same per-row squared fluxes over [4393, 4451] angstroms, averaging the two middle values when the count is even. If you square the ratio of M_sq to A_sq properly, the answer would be 1.031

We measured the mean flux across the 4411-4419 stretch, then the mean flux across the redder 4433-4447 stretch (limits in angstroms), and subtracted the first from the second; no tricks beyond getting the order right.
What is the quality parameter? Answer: 1.3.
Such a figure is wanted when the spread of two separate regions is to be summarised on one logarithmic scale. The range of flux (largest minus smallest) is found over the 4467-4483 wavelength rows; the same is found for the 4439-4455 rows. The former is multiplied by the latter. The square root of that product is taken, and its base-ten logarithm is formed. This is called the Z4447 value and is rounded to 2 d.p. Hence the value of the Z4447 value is 0.45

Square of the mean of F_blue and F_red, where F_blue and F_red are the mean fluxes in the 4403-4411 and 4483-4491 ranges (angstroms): 1021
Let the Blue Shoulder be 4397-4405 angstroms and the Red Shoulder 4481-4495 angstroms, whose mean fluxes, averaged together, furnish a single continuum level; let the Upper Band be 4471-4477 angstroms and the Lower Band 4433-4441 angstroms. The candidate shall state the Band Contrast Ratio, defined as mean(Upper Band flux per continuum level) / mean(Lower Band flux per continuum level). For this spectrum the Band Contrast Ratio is 1.04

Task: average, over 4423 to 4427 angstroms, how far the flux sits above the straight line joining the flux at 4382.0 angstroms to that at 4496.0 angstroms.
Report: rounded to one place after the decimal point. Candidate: 3.1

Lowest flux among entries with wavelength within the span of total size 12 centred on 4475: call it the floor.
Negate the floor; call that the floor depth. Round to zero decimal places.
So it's -33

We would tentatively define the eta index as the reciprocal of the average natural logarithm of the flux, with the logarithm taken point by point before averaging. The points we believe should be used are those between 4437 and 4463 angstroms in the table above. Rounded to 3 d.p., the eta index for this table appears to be 0.286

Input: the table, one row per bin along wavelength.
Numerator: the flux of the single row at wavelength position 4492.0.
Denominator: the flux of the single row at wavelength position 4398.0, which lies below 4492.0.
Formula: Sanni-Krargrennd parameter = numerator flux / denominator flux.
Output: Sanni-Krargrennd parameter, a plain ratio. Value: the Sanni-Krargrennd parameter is 1.10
